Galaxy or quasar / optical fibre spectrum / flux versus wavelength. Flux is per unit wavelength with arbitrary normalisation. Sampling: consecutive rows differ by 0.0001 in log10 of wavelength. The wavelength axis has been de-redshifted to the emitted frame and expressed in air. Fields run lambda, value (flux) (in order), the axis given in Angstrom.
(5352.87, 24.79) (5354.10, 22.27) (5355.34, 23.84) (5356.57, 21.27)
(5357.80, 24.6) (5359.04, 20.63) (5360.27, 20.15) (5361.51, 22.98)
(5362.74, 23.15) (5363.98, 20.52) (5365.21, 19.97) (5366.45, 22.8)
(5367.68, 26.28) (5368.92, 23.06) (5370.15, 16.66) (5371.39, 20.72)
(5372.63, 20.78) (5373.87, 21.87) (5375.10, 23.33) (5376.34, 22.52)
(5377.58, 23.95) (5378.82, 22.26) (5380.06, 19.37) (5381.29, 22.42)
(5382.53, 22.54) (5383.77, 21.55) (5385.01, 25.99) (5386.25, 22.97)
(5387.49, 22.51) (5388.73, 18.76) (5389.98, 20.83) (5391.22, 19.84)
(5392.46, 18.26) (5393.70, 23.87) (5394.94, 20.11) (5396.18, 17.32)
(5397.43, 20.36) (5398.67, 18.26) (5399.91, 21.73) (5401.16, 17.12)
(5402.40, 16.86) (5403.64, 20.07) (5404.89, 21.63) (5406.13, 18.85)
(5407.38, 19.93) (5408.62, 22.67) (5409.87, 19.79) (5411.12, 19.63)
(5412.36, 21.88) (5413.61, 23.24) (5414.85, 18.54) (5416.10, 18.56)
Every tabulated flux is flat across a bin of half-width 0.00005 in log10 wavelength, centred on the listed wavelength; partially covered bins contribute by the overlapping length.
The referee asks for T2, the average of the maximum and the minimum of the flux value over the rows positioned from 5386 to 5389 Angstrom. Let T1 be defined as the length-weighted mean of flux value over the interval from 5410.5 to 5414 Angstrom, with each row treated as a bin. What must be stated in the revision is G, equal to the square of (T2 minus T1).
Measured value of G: 0.4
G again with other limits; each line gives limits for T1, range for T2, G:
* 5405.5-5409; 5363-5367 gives 1.0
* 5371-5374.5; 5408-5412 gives 0.0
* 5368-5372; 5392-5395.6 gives 0.2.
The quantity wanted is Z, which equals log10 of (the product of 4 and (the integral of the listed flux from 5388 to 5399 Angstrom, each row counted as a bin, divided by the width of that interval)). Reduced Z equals 1.90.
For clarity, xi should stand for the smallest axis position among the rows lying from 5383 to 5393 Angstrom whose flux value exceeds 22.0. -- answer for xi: 5385.01 Angstrom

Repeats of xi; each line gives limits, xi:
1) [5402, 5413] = 5408.62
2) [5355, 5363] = 5355.34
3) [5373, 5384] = 5375.10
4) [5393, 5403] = 5393.70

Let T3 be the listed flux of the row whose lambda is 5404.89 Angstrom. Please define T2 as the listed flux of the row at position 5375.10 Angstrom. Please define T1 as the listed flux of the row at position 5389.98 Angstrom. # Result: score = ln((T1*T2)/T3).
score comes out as 3.11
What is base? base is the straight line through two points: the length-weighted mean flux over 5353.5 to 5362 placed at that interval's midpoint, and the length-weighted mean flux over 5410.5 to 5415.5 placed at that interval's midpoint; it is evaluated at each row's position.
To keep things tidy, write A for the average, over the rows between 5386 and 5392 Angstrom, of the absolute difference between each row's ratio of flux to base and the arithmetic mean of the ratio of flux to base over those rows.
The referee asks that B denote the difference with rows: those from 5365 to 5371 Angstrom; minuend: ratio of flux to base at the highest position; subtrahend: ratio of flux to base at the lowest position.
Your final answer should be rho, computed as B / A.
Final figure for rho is -2.3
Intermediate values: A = 0.064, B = -0.15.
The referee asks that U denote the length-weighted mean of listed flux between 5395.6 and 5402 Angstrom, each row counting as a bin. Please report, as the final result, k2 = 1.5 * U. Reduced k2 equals 28.3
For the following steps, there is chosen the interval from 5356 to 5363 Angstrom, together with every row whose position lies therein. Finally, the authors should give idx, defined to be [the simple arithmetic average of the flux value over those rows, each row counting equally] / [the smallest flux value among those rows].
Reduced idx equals 1.10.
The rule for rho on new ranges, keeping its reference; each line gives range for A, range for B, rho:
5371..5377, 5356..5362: 2.0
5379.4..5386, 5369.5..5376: 4.3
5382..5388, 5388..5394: 4.6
